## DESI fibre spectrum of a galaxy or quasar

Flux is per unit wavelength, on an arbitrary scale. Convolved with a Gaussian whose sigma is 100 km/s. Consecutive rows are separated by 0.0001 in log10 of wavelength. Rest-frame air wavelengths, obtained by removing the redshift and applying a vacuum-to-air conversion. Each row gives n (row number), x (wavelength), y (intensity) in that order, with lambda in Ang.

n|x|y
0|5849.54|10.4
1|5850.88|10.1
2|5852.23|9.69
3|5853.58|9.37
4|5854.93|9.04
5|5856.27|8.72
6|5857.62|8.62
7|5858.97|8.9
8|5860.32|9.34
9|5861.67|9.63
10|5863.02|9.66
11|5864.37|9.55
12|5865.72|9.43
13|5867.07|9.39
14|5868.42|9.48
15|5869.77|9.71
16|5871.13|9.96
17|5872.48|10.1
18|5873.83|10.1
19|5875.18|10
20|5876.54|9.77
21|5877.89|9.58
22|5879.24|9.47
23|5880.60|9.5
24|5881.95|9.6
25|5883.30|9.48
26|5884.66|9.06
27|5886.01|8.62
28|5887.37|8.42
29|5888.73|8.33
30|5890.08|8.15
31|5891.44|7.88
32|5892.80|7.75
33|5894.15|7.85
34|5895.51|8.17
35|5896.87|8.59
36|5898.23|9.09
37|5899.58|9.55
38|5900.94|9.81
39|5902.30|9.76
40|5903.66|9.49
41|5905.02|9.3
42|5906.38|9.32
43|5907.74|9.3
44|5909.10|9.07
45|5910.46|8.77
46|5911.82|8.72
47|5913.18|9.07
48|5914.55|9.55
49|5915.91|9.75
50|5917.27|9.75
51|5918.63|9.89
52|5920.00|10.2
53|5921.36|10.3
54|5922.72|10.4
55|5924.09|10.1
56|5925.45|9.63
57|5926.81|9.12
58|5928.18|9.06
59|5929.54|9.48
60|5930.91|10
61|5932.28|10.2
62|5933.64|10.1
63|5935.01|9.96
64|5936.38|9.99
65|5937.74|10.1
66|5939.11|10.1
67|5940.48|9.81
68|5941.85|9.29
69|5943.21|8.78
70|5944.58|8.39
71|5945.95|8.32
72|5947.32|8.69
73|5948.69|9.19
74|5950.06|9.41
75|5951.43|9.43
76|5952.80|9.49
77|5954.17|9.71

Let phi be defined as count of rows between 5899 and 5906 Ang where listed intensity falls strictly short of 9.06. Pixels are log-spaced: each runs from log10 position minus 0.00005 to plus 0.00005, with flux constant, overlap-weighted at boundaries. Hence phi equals 0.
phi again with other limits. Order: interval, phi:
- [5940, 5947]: 3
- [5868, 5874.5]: 0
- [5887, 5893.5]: 5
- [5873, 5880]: 0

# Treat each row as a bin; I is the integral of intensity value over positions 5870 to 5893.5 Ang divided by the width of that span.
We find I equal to 9.17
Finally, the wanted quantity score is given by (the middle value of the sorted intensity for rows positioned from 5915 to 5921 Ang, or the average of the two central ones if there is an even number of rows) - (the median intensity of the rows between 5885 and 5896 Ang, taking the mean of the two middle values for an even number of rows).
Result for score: 1.7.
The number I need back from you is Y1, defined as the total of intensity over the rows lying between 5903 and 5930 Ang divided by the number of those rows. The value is 9.51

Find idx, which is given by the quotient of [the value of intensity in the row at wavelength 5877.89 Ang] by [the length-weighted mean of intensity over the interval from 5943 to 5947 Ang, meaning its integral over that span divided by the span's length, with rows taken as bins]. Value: 1.13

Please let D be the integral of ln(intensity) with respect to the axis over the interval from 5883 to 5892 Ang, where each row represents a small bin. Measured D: 19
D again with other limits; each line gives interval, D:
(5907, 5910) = 7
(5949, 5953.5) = 10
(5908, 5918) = 22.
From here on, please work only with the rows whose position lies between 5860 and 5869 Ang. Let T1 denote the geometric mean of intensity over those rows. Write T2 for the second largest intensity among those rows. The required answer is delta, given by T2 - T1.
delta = 0.1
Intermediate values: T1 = 9.5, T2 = 9.63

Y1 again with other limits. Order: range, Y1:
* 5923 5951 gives 9.49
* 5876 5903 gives 8.92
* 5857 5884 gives 9.56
